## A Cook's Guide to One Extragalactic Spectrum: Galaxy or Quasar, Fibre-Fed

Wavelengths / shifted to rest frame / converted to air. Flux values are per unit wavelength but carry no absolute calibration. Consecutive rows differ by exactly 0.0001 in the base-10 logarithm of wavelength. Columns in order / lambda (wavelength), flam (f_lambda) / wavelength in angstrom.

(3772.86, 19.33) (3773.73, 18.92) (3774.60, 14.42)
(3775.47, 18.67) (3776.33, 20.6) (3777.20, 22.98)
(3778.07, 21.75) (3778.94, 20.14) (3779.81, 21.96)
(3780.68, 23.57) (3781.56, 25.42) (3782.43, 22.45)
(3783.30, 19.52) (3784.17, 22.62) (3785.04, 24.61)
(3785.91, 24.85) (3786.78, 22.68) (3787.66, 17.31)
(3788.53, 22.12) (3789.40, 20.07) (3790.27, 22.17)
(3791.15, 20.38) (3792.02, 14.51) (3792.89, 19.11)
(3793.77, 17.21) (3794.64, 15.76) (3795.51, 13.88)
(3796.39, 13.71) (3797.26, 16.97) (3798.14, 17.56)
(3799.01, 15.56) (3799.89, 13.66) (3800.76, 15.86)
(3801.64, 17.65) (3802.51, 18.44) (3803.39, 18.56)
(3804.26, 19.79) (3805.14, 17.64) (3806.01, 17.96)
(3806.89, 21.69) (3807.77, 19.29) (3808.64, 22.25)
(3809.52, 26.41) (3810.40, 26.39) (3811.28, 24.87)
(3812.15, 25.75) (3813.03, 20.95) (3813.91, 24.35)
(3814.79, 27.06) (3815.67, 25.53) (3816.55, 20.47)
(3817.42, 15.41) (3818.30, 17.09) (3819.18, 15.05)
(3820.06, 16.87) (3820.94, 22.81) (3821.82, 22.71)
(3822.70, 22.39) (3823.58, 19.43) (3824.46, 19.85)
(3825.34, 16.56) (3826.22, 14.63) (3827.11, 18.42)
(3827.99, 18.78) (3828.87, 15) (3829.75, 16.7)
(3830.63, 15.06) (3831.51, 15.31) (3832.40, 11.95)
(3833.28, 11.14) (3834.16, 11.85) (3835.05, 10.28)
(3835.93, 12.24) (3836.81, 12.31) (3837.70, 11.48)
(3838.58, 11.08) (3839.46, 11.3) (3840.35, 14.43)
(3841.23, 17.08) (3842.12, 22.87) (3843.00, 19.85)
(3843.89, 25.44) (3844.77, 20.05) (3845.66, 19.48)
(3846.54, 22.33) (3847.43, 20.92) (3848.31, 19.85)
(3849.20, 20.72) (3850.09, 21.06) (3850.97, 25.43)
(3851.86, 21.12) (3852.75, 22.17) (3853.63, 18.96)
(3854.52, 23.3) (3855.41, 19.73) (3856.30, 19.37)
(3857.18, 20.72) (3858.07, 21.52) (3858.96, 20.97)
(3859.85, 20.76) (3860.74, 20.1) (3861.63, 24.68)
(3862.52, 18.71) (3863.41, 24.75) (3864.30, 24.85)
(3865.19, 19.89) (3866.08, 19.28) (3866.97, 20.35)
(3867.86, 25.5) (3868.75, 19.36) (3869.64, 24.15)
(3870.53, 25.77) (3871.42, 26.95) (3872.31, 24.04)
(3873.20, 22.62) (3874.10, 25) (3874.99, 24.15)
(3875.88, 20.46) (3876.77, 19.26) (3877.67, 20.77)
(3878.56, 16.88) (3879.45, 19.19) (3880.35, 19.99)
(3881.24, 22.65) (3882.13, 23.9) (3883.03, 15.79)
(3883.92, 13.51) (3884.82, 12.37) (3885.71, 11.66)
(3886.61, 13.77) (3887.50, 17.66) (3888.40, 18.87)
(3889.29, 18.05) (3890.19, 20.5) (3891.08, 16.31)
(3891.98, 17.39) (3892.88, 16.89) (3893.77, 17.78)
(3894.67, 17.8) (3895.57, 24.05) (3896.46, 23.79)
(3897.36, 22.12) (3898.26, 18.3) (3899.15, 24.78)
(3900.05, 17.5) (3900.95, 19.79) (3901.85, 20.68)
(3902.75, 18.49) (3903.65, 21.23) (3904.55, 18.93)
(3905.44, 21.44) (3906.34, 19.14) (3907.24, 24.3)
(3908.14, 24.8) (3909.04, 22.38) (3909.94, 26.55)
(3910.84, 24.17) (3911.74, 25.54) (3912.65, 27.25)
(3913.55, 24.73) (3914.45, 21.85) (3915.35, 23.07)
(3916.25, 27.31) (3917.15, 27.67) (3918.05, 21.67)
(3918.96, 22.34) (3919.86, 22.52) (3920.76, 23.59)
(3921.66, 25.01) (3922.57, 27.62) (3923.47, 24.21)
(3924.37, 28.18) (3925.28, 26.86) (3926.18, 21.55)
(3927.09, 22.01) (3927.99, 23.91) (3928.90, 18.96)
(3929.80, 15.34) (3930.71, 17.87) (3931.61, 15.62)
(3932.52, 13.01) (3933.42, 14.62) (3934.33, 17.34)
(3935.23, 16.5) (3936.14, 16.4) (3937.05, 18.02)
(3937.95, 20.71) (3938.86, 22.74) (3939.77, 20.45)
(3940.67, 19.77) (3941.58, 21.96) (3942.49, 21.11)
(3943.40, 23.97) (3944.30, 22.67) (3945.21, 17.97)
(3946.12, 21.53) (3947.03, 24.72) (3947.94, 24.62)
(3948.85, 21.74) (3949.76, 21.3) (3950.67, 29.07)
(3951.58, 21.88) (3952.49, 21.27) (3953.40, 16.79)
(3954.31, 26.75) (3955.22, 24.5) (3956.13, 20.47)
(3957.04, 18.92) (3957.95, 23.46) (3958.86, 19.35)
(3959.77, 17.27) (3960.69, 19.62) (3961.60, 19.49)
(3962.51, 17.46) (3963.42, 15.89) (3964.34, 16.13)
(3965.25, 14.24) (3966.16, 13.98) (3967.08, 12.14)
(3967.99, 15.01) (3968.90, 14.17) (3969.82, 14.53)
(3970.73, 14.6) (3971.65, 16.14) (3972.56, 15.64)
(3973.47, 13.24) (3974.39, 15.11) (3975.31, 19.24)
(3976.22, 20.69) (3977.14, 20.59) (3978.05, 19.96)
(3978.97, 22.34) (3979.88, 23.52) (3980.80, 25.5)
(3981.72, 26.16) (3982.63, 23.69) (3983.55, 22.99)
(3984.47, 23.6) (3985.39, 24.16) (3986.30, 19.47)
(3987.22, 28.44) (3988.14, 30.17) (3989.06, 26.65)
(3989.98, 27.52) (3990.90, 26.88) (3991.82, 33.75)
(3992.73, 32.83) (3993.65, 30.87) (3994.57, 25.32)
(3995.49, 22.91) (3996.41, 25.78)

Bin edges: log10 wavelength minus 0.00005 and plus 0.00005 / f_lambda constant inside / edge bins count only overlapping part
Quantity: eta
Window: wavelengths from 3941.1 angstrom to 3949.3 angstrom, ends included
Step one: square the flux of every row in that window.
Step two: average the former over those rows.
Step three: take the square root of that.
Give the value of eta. 22.3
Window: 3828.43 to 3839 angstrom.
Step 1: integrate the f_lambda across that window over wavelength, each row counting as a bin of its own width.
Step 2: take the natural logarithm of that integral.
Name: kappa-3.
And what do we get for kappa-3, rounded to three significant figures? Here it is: 4.91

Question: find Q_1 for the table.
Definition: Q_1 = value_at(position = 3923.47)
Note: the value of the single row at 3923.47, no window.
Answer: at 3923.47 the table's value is 24.21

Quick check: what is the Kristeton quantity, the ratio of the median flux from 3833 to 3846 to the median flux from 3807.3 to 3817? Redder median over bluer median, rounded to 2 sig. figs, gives 0.49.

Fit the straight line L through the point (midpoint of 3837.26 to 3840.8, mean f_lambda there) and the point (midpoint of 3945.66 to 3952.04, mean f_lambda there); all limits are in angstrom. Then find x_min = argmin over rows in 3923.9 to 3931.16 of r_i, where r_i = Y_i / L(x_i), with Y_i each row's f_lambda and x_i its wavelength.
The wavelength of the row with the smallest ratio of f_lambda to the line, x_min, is 3929.80 angstrom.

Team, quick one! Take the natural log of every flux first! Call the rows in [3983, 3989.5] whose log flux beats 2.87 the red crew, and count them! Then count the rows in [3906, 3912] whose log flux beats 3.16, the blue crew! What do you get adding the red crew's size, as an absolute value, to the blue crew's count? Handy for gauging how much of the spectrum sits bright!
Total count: 12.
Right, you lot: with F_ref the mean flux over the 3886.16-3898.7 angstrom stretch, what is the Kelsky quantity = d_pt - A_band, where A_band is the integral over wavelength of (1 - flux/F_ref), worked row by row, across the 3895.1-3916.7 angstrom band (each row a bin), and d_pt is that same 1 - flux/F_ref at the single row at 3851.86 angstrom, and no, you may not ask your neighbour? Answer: 4.2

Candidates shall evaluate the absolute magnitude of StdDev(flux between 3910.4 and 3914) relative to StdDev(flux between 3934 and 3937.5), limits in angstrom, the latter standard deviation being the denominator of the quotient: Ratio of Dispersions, 1.8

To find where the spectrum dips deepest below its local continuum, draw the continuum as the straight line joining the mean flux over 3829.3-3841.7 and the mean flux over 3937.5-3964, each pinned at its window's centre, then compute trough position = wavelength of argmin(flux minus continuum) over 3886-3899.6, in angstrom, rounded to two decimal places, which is 3886.61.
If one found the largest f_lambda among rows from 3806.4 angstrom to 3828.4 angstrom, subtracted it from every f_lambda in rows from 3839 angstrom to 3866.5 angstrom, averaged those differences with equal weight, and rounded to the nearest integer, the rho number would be -6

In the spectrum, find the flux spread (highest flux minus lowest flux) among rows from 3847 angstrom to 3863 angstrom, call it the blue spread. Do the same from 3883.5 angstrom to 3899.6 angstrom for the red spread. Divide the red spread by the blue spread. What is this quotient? 2.0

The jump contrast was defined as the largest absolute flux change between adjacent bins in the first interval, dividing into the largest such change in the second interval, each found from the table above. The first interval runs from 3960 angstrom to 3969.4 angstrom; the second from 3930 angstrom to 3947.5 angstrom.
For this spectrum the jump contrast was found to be 1.64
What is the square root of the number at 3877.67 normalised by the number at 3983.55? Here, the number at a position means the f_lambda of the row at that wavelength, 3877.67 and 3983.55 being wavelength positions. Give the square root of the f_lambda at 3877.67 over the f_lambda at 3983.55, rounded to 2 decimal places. 0.95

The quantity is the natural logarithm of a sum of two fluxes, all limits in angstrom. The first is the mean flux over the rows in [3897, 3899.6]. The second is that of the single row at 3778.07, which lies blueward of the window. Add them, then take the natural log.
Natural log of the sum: 3.77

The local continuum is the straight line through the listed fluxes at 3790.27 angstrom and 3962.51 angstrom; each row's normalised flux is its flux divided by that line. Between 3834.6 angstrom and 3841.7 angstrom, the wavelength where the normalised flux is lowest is 3835.05 angstrom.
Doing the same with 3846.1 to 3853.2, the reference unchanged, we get 3848.31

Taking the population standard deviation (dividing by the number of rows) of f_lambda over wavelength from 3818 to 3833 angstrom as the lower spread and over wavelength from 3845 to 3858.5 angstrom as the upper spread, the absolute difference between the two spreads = 1.4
